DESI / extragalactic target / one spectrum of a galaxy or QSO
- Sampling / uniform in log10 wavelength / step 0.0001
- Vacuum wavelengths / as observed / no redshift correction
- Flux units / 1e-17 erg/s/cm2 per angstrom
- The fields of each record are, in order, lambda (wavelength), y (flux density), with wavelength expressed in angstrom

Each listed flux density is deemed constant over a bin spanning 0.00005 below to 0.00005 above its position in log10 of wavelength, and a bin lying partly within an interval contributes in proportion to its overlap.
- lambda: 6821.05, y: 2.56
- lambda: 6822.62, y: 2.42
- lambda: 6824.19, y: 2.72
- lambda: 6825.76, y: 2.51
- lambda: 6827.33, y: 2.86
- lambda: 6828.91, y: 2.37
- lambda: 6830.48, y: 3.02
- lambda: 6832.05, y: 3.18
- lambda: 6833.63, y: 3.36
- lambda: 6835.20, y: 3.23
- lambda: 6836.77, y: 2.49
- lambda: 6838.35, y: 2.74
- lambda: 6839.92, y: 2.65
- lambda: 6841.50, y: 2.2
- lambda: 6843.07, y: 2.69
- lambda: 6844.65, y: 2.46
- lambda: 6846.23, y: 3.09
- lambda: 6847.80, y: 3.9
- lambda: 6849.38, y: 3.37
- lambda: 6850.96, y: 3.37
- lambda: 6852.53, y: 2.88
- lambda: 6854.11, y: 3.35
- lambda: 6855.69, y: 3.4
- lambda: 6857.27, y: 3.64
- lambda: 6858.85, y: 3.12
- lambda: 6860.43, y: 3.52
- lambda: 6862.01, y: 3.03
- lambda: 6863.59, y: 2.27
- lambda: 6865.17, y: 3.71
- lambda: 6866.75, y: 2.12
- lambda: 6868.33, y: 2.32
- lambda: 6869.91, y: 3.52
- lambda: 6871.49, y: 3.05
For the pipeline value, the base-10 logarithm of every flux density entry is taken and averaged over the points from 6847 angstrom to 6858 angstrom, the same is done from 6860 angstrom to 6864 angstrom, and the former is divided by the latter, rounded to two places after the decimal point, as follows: 1.15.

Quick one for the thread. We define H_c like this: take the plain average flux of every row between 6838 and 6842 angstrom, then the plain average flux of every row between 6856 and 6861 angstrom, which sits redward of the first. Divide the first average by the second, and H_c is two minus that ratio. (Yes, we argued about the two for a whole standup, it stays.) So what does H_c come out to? 1.26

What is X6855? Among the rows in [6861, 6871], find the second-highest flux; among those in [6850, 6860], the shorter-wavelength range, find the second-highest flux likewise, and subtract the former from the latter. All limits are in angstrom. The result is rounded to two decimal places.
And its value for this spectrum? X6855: -0.12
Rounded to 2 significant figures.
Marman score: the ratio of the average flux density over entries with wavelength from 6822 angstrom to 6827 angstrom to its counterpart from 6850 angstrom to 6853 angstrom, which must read 0.82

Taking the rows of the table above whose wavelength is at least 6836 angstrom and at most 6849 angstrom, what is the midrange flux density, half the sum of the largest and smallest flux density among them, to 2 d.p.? 3.05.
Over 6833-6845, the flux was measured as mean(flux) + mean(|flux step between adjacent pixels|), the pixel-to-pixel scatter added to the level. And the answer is 3.1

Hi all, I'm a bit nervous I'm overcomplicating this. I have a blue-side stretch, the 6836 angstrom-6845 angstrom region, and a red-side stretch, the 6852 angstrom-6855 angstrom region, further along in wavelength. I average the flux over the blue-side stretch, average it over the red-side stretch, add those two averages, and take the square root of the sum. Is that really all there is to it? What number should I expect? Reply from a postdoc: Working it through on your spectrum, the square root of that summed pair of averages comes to 2.38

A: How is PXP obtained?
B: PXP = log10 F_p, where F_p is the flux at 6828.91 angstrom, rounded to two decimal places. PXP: 0.37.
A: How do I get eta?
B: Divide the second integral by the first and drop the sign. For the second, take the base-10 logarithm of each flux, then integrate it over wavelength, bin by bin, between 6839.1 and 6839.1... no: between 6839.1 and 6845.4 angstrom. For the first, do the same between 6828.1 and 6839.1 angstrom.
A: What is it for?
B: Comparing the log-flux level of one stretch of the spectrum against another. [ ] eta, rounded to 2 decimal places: 0.49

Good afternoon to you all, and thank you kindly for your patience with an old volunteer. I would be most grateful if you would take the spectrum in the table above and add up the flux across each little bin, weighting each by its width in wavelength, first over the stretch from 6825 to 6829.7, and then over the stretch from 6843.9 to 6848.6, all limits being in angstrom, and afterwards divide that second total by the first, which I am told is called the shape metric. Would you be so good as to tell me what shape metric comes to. 1.2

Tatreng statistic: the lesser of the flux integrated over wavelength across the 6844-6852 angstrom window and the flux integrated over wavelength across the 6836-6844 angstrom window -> 20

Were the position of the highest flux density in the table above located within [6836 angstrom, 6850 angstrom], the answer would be 6847.80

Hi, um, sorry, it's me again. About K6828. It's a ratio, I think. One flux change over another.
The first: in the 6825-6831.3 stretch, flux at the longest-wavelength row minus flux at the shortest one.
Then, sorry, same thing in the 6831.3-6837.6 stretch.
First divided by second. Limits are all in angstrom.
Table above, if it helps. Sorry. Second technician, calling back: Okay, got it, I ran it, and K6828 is -0.74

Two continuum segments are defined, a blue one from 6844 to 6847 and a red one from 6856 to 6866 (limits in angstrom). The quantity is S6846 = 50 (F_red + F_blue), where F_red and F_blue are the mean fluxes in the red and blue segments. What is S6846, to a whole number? 300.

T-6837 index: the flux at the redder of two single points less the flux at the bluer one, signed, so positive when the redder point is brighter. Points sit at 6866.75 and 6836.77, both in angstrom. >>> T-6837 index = -0.4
